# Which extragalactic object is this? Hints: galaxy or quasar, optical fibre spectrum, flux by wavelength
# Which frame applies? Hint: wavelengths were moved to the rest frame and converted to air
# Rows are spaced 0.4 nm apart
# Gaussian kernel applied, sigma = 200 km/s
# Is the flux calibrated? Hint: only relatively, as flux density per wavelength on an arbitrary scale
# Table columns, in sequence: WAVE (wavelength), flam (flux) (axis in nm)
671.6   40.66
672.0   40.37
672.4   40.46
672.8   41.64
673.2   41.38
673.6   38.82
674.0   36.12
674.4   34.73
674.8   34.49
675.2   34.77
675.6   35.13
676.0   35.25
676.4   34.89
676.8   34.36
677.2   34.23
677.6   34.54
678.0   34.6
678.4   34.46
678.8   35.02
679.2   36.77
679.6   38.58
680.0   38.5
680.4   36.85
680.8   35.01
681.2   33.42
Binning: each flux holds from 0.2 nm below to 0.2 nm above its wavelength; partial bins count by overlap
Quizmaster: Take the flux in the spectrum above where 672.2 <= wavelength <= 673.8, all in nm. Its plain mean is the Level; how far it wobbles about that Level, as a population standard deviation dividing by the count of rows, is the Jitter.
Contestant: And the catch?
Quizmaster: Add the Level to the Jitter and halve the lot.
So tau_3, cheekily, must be 20.8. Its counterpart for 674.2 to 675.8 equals 17.5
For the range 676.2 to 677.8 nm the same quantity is 17.4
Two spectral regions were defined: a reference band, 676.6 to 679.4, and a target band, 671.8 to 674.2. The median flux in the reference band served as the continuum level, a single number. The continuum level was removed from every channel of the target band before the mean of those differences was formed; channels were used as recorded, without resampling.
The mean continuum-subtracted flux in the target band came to 5.3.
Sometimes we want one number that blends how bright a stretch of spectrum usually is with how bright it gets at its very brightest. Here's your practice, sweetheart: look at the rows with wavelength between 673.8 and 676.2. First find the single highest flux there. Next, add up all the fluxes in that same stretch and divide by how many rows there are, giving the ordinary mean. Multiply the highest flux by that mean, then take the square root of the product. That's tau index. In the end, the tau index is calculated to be 36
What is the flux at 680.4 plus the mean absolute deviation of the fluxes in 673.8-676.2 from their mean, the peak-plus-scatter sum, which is 37.3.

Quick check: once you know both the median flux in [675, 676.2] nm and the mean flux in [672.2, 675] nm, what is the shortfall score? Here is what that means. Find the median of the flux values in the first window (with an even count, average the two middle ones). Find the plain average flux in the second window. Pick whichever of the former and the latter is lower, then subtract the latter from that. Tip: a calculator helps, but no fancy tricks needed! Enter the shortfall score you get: -3.1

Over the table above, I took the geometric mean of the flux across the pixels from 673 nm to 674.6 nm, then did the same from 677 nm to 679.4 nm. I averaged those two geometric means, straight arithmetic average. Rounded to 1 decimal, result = 36.3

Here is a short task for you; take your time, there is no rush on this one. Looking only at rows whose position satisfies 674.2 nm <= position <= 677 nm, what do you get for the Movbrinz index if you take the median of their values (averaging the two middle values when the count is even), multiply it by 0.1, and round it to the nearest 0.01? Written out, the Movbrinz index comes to 3.48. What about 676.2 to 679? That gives 3.45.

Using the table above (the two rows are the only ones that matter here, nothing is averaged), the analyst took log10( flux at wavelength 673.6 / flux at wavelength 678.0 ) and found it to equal 0.05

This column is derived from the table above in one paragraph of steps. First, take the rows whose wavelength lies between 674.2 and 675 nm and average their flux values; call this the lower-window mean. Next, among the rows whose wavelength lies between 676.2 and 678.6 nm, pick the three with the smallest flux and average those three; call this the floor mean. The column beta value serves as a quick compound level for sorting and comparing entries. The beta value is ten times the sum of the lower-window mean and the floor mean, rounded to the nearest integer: 690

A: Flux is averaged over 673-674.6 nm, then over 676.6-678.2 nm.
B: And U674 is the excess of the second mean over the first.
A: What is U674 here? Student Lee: -3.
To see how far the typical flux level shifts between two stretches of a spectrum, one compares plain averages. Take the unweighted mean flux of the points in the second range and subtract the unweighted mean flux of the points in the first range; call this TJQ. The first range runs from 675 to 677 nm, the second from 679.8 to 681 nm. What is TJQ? 1.9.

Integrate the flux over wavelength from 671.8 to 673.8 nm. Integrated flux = 81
